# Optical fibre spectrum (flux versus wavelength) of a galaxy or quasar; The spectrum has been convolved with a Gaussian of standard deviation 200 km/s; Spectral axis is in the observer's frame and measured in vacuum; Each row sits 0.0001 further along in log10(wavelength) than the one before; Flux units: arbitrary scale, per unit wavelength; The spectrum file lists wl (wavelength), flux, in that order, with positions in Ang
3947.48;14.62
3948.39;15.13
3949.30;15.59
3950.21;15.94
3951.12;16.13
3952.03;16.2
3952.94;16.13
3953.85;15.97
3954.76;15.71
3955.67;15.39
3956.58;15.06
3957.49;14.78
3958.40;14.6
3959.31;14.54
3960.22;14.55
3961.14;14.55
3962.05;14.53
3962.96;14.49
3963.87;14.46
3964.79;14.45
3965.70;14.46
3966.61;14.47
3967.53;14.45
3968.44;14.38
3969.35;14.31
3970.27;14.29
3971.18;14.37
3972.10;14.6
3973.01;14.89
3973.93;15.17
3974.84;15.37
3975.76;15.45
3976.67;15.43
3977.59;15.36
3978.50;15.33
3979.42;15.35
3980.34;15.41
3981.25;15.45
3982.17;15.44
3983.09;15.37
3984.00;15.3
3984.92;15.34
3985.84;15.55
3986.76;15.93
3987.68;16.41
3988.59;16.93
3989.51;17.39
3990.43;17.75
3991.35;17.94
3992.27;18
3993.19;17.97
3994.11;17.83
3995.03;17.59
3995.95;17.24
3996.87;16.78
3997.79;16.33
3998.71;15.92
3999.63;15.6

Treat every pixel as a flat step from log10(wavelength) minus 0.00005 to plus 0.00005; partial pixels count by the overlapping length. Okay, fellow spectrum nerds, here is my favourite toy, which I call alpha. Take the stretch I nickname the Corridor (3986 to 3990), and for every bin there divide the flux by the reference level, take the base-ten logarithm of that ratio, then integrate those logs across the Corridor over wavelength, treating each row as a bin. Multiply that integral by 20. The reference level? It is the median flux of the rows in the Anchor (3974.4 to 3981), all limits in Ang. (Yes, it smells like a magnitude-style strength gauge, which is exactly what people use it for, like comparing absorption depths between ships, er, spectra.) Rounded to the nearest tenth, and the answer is 2.6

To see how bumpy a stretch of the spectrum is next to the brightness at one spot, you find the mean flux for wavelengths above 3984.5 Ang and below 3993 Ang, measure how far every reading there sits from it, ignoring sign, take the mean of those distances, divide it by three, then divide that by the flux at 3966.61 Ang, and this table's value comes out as 0.020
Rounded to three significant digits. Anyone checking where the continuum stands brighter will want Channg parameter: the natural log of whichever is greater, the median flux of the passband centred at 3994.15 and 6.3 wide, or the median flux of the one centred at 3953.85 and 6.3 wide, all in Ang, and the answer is 2.88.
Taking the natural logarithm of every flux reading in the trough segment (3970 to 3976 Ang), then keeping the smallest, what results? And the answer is 2.66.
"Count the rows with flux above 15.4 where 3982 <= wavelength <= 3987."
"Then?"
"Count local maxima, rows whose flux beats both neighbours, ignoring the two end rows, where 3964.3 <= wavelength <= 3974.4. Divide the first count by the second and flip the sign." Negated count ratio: -3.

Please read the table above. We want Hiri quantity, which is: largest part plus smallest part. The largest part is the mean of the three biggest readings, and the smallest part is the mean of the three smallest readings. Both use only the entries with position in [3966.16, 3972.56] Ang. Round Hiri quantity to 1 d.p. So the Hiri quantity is 28.8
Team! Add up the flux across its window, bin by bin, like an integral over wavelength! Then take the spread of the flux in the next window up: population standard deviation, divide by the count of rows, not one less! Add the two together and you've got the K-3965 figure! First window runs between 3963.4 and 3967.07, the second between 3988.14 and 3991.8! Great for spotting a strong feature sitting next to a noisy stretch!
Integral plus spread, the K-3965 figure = 53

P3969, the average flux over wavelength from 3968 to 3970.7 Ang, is 14.3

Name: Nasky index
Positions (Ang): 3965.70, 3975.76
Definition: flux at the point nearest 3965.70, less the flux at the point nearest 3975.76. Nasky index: -1.0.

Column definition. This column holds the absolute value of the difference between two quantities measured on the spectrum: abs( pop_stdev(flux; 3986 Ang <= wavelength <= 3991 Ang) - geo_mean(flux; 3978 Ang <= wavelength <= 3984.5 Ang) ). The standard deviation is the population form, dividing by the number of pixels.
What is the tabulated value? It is 14.7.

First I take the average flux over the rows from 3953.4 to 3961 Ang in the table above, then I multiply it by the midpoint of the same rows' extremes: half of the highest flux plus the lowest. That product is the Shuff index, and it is 230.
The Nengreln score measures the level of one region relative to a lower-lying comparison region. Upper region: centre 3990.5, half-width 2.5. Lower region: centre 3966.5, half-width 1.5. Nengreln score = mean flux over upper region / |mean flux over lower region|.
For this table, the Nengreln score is 1.22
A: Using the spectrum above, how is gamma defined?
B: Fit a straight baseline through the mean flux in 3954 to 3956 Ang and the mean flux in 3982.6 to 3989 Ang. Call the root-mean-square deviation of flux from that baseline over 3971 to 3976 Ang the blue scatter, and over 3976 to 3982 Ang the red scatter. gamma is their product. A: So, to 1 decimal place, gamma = 0.3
